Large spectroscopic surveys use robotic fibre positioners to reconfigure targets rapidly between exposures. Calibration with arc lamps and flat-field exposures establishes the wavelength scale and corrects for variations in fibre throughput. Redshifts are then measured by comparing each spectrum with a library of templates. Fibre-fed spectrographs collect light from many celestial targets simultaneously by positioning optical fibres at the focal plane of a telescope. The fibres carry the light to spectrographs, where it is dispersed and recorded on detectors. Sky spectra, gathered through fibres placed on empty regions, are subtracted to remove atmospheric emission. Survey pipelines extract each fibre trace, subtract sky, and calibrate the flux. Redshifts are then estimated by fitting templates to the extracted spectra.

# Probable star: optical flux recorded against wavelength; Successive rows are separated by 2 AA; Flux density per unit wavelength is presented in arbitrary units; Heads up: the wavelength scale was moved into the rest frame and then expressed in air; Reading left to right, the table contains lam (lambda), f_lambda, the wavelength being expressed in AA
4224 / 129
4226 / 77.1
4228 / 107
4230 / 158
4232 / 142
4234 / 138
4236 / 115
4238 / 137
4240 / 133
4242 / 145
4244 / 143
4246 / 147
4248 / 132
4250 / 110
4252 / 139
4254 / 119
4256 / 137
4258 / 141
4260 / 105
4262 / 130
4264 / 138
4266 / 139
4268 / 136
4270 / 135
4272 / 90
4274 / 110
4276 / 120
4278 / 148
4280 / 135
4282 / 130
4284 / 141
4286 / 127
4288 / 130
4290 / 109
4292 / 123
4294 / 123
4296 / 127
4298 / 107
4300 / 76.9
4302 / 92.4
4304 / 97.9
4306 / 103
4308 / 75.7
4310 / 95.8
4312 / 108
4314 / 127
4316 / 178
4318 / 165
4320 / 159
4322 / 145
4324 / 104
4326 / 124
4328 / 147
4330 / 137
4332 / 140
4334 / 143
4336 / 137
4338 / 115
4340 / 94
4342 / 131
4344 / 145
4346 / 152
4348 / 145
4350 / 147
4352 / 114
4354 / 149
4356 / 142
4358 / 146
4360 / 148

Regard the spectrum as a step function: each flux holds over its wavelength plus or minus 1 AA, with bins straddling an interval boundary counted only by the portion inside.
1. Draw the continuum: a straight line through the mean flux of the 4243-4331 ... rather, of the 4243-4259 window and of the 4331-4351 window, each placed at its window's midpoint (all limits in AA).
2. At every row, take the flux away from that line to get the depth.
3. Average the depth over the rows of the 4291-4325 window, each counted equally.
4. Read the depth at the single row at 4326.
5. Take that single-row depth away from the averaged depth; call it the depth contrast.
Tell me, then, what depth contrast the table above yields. 6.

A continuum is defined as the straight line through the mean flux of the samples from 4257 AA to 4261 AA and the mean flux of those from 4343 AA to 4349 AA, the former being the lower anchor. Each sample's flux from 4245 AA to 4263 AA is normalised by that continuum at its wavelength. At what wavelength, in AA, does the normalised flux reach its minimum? 4260 AA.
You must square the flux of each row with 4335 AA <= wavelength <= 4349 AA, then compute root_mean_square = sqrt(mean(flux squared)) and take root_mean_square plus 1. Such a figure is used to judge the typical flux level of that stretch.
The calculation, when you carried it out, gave 134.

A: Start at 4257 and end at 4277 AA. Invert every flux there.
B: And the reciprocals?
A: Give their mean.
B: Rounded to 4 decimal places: 0.0082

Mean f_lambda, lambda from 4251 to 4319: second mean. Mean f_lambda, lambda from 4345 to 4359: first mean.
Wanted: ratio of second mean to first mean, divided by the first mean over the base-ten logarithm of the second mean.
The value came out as 0.0126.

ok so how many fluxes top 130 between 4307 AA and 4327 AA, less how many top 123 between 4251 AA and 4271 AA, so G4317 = -4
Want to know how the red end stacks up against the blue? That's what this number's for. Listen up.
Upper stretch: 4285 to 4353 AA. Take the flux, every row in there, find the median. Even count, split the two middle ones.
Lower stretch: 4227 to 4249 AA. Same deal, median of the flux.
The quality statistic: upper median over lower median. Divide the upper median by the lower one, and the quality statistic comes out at 0.92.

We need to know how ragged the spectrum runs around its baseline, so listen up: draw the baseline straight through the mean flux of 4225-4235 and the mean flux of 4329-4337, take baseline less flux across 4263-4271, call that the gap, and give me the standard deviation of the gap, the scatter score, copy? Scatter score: 2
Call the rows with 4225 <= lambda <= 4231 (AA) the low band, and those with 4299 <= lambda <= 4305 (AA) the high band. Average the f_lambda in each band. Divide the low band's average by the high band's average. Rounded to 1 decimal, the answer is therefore 1.3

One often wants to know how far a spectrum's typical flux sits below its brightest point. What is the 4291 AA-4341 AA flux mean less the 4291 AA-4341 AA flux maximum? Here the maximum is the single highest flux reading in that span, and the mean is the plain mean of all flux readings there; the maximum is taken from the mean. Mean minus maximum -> -56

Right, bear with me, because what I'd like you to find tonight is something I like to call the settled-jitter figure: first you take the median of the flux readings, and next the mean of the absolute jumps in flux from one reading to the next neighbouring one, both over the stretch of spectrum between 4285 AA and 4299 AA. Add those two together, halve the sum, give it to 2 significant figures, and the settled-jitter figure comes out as 67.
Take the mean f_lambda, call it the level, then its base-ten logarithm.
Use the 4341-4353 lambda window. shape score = 2.14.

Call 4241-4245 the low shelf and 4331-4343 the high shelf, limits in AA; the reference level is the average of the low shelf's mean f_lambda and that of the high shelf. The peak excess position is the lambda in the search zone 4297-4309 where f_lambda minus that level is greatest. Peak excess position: 4298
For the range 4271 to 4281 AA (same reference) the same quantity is 4278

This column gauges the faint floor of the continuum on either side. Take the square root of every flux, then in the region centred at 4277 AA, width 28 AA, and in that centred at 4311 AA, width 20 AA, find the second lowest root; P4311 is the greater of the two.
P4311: 10.4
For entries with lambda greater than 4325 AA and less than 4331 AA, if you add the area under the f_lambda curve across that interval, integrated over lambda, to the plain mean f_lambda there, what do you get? 952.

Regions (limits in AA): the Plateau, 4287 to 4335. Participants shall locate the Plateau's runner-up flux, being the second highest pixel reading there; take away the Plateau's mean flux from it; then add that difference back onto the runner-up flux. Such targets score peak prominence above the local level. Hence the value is 208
